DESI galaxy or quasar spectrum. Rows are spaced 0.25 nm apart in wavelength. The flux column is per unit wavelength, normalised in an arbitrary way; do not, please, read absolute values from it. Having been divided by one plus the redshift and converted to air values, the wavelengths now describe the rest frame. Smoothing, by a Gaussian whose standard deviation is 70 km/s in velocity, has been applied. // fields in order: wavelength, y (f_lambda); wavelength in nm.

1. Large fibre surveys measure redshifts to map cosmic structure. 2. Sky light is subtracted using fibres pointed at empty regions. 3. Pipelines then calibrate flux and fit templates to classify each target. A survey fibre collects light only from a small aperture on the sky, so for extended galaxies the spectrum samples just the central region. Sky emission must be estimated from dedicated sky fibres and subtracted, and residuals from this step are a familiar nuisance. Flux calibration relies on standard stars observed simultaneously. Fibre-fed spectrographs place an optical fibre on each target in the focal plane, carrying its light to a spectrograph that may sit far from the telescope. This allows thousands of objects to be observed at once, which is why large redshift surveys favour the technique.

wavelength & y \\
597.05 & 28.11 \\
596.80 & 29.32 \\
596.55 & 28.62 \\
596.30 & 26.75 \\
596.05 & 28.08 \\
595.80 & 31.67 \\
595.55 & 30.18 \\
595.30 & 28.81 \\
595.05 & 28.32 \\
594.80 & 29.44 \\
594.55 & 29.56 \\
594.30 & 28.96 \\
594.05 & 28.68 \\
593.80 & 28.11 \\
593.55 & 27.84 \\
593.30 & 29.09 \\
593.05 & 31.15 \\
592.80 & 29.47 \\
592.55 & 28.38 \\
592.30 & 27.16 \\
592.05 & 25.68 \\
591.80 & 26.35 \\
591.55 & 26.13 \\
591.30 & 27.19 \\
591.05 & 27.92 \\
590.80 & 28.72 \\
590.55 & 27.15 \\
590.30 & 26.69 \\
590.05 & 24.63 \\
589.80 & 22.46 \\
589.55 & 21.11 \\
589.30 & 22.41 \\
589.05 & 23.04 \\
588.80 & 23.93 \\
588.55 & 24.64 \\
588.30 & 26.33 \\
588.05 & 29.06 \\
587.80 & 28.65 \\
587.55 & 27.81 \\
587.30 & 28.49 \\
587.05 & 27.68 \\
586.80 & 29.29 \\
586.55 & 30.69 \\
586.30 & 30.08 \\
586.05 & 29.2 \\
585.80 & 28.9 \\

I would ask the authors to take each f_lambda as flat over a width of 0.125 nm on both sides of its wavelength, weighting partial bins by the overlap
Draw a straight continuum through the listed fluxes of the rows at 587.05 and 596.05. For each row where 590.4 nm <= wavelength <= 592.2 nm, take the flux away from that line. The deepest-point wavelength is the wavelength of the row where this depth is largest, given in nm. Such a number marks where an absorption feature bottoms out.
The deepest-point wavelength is 592.05 nm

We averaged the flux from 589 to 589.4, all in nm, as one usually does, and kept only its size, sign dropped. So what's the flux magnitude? 22.7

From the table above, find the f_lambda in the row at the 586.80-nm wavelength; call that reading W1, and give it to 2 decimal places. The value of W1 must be 29.29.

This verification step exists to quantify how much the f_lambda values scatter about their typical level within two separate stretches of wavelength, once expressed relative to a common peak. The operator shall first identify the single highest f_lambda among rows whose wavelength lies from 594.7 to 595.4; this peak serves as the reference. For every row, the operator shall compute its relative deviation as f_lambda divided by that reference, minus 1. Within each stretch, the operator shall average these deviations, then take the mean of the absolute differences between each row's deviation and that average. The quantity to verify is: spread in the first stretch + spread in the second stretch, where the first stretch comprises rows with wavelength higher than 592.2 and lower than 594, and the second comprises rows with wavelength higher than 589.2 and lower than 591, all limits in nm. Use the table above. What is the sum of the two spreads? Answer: 0.11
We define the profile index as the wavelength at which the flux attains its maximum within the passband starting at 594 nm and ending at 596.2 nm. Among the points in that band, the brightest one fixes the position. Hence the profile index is 595.80 nm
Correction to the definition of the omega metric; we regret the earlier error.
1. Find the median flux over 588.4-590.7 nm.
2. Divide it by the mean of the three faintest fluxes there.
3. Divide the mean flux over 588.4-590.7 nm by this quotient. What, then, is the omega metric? 22.1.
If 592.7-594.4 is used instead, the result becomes 28.3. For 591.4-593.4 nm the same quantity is 26.2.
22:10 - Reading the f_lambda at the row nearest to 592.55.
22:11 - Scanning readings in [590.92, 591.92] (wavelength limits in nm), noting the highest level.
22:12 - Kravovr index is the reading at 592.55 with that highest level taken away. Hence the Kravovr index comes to 0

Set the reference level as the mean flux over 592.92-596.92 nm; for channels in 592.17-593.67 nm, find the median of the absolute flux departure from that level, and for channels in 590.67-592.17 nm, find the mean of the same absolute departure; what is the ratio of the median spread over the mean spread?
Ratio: 0.5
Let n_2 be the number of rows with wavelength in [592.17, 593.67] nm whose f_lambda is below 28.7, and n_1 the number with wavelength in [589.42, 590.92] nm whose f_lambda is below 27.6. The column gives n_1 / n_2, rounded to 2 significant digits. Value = 1.7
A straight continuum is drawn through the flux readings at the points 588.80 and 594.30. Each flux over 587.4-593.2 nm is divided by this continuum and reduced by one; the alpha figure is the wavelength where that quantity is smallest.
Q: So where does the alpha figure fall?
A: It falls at 589.55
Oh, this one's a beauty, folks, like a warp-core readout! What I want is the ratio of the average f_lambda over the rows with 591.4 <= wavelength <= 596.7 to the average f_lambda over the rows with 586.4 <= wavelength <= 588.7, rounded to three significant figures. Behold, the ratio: 1.02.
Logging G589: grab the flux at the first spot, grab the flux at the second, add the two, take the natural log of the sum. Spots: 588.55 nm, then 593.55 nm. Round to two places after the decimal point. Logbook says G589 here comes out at 3.96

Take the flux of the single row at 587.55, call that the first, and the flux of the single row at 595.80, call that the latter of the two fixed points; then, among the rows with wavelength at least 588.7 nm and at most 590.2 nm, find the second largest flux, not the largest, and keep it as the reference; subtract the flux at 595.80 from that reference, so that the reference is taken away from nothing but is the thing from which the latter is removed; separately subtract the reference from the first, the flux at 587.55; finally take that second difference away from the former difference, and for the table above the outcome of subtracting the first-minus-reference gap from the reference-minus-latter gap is -11.6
